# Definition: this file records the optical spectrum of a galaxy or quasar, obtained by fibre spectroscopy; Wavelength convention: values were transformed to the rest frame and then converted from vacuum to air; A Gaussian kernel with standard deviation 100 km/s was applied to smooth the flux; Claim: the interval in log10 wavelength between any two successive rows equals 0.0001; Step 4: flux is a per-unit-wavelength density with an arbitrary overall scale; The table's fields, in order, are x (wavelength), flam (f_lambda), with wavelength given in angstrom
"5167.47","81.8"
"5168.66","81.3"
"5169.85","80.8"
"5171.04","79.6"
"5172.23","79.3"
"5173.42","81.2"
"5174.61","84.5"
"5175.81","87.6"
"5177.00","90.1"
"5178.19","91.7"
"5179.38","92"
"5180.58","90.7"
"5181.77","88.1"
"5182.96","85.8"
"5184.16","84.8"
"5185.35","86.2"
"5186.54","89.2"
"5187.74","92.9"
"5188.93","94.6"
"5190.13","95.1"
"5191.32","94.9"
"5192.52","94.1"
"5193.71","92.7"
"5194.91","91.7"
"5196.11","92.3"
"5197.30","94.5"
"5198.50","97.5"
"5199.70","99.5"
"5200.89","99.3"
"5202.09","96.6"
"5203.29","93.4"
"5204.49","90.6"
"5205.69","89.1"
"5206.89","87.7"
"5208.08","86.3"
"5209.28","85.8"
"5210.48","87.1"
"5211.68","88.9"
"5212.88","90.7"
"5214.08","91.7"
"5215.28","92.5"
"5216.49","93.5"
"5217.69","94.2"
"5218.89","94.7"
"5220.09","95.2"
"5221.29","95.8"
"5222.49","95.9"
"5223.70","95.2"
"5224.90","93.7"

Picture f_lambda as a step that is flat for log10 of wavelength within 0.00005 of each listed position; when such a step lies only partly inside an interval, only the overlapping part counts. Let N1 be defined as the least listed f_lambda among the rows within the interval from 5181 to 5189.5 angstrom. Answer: 84.8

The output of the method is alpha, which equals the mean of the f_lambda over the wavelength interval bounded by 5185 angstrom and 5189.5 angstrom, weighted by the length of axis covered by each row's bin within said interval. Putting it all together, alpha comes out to 91.0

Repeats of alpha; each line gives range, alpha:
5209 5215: 89.2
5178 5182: 90.7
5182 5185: 85.7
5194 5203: 95.7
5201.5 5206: 92.5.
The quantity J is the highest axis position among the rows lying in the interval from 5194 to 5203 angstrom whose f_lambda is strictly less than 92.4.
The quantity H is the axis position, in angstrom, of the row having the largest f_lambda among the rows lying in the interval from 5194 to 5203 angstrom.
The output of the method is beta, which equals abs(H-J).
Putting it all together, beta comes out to 3.6 angstrom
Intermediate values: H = 5199.70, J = 5196.11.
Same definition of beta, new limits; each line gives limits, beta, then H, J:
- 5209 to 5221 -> 6.0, 5220.09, 5214.08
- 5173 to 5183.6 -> 3.6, 5179.38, 5182.96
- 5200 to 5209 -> 7.2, 5200.89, 5208.08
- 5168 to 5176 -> 0.0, 5175.81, 5175.81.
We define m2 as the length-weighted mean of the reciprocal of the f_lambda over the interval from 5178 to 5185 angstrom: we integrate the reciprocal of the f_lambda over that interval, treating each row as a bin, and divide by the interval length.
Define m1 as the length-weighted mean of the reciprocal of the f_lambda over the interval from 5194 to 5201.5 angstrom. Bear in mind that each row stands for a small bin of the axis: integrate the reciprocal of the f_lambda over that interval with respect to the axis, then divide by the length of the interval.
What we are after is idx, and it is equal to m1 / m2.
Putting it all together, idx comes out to 0.93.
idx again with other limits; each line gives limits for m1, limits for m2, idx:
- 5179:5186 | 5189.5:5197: 1.07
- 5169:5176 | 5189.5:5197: 1.14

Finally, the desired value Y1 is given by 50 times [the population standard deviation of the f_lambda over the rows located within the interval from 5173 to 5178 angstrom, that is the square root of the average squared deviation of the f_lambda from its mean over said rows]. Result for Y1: 167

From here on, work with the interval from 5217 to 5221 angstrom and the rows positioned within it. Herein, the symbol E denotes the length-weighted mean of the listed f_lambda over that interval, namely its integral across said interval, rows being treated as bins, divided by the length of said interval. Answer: 94.9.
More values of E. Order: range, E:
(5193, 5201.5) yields 95.4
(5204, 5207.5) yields 89.2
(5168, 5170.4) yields 81.1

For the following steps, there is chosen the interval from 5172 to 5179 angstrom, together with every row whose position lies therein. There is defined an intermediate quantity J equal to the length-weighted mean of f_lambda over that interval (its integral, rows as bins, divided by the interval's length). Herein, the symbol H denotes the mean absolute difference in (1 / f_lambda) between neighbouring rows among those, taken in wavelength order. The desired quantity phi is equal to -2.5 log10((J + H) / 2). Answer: -4.087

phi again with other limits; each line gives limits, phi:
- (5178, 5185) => -4.116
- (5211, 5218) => -4.153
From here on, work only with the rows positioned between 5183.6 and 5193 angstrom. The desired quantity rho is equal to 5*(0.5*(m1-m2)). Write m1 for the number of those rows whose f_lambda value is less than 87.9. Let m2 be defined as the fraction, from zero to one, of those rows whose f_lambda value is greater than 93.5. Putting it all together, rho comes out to 4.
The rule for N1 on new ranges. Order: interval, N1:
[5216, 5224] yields 93.5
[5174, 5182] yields 84.5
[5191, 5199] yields 91.7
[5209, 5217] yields 85.8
